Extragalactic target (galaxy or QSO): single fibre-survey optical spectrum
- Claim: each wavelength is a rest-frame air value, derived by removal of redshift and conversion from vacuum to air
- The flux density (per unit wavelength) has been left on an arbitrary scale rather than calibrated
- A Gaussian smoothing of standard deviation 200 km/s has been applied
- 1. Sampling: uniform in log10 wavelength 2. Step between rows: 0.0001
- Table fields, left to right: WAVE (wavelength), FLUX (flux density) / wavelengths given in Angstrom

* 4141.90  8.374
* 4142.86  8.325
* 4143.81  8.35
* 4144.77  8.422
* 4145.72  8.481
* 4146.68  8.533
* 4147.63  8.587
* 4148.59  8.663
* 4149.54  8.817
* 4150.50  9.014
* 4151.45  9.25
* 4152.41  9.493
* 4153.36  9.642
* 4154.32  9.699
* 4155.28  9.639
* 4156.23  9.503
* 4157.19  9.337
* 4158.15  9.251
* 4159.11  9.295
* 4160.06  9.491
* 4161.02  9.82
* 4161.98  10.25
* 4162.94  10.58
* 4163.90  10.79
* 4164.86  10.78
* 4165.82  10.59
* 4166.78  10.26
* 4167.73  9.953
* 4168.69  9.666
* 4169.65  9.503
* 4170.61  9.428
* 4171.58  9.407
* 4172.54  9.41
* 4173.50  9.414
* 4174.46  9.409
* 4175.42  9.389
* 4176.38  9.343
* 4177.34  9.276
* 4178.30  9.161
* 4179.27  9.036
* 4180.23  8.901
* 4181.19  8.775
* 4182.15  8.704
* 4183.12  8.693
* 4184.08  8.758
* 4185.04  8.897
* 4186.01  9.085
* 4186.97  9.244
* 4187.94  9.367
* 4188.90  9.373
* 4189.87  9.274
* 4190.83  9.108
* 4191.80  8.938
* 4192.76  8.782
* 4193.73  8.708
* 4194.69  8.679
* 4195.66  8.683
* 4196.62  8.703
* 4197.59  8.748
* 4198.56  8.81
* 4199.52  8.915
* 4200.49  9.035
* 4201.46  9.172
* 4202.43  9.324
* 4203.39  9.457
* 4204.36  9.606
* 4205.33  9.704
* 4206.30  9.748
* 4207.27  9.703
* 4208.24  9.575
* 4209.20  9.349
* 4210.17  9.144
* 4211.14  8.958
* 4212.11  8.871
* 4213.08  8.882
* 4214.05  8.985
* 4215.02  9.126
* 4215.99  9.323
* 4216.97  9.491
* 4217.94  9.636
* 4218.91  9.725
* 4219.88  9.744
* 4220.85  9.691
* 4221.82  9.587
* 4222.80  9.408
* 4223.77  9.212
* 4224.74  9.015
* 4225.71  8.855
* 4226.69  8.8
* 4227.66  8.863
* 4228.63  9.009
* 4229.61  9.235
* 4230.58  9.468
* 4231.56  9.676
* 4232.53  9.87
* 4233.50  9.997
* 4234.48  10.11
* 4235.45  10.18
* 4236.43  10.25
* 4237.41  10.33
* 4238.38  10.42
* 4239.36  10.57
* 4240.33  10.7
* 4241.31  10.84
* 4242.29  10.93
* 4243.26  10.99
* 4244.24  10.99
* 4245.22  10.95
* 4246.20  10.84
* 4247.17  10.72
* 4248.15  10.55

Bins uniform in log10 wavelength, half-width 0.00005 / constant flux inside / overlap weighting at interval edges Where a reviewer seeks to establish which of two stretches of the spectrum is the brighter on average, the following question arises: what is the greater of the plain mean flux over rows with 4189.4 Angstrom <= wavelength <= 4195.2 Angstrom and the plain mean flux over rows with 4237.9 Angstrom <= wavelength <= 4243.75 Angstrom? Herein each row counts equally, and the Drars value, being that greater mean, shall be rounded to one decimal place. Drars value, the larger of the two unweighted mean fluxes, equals 10.7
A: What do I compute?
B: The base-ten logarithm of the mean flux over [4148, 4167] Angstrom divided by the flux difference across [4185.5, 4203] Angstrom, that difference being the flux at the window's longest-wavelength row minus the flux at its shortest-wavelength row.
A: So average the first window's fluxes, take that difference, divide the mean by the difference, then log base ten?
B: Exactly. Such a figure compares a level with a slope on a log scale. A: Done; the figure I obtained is 1.6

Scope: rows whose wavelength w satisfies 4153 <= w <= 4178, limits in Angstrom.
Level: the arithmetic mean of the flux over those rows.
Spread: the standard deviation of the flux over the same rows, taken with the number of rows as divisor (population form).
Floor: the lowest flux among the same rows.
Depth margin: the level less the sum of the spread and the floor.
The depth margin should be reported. 0.00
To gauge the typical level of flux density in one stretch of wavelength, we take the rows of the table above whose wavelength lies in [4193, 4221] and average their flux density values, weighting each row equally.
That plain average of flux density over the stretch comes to 9.22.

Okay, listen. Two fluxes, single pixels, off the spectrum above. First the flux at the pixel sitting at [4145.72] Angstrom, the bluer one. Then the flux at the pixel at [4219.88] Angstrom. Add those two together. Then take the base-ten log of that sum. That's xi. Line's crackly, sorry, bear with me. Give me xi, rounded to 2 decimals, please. 1.26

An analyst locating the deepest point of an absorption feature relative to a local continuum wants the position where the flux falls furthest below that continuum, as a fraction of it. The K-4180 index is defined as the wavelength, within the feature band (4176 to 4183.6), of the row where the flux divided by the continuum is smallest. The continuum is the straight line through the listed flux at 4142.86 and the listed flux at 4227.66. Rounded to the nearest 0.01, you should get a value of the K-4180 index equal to 4183.12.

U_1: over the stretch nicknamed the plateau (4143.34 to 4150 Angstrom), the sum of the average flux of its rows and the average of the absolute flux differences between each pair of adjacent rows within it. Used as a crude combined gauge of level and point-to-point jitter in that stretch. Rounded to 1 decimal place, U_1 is 8.6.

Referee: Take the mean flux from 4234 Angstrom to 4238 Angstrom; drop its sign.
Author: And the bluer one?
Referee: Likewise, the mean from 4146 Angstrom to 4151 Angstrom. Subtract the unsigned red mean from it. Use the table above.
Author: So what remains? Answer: -1.5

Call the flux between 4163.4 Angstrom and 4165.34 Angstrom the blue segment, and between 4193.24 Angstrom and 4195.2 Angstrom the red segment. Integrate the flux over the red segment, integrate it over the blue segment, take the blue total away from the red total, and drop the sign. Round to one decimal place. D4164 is 3.9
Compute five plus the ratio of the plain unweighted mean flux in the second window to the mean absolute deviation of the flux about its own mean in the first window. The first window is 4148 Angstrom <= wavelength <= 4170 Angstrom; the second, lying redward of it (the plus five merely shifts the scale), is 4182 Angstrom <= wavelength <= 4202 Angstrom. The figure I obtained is 24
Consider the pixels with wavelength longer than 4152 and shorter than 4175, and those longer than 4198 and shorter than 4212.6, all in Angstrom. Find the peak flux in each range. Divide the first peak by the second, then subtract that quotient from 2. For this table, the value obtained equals 0.89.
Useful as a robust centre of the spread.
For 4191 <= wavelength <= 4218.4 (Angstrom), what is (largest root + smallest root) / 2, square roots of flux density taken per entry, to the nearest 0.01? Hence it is 3.03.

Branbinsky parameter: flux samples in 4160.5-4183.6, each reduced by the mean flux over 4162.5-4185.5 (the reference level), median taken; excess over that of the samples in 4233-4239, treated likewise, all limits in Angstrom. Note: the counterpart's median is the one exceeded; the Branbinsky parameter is -0.80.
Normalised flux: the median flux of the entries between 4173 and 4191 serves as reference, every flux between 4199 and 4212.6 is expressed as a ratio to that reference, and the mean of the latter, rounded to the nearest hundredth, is 1.02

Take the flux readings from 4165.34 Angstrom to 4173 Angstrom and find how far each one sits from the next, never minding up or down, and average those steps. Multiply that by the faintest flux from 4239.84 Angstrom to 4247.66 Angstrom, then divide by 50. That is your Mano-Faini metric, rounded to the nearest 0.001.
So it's 0.036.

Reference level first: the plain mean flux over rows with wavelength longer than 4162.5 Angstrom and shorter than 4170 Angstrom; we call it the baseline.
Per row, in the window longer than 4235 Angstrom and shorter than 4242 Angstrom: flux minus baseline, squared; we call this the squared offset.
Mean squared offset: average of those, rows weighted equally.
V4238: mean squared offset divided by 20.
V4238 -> 0.00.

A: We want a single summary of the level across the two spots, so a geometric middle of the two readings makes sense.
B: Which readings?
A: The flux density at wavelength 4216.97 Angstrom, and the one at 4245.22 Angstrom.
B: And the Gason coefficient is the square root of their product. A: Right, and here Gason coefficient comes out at 10.2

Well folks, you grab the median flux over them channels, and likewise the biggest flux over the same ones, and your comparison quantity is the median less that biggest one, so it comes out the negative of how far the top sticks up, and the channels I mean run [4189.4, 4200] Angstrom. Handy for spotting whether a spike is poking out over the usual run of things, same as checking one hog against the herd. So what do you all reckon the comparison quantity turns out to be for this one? -0.49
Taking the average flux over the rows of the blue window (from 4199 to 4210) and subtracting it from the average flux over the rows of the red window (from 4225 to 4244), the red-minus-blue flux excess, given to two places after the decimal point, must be 0.54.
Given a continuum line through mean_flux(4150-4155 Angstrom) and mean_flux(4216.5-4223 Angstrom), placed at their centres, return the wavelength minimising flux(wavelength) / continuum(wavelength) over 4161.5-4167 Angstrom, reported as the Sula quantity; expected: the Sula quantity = 4166.78 Angstrom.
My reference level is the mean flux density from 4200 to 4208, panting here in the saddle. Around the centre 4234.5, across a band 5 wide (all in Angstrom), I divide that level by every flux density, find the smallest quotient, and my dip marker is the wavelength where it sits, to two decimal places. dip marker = 4236.43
